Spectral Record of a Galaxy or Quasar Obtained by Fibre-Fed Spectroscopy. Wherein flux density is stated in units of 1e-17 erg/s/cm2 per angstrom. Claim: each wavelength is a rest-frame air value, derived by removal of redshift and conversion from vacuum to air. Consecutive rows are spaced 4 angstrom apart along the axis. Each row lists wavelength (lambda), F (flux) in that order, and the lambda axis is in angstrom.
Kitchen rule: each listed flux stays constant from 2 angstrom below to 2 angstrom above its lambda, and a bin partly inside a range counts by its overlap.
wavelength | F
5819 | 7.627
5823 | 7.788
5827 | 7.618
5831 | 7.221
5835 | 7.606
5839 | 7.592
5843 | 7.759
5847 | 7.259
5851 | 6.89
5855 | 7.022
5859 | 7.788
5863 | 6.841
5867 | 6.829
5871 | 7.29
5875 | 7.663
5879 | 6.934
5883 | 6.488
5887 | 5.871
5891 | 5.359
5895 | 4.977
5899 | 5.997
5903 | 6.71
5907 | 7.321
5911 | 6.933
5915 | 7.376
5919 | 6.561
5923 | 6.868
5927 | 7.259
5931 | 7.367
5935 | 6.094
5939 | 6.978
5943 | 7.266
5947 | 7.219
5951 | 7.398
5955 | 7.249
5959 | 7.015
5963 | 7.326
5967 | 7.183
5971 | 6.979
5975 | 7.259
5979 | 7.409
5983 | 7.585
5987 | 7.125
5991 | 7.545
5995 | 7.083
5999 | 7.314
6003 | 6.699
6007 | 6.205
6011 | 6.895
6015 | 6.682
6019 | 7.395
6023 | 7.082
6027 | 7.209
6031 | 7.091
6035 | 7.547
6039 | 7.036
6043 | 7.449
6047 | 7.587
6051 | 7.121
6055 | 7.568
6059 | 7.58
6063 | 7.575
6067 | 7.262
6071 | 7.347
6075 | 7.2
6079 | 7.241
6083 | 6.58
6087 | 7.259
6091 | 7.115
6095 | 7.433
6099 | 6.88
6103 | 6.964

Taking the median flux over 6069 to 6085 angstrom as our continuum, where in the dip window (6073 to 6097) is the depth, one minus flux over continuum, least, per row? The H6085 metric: 6095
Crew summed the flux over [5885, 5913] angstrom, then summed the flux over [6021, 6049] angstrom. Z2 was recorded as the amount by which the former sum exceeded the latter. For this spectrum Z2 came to -8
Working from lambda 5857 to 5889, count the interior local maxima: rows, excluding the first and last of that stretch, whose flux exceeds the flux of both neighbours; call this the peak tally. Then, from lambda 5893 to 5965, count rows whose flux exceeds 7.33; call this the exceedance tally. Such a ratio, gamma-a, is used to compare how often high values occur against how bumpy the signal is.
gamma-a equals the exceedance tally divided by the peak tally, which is 3.0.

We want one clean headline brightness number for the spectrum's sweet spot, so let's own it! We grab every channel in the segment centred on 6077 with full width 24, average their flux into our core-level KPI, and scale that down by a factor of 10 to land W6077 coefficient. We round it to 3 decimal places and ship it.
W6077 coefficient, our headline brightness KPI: 0.715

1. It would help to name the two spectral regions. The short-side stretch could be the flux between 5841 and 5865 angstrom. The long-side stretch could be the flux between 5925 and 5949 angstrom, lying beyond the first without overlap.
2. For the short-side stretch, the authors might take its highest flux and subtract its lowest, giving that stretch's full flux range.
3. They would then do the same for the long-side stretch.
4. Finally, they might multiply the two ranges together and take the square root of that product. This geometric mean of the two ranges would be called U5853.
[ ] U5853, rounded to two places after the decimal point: 1.10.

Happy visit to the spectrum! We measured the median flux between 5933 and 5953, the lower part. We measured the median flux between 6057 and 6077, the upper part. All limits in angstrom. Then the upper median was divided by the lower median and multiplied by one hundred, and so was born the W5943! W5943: 102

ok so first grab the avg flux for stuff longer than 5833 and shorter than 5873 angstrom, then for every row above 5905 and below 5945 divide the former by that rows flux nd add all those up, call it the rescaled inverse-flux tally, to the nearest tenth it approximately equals 10.4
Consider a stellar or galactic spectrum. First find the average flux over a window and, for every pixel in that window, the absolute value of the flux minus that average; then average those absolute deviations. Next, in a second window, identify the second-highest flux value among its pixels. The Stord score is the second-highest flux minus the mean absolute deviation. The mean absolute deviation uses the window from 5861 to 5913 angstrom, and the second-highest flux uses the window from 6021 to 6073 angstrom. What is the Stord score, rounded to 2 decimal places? 6.95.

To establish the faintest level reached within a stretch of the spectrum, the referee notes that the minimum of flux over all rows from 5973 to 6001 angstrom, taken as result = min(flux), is 7.083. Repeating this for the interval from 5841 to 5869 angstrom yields 6.829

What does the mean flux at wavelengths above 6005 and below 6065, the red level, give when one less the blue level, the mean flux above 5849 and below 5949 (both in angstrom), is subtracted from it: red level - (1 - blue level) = 13.0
